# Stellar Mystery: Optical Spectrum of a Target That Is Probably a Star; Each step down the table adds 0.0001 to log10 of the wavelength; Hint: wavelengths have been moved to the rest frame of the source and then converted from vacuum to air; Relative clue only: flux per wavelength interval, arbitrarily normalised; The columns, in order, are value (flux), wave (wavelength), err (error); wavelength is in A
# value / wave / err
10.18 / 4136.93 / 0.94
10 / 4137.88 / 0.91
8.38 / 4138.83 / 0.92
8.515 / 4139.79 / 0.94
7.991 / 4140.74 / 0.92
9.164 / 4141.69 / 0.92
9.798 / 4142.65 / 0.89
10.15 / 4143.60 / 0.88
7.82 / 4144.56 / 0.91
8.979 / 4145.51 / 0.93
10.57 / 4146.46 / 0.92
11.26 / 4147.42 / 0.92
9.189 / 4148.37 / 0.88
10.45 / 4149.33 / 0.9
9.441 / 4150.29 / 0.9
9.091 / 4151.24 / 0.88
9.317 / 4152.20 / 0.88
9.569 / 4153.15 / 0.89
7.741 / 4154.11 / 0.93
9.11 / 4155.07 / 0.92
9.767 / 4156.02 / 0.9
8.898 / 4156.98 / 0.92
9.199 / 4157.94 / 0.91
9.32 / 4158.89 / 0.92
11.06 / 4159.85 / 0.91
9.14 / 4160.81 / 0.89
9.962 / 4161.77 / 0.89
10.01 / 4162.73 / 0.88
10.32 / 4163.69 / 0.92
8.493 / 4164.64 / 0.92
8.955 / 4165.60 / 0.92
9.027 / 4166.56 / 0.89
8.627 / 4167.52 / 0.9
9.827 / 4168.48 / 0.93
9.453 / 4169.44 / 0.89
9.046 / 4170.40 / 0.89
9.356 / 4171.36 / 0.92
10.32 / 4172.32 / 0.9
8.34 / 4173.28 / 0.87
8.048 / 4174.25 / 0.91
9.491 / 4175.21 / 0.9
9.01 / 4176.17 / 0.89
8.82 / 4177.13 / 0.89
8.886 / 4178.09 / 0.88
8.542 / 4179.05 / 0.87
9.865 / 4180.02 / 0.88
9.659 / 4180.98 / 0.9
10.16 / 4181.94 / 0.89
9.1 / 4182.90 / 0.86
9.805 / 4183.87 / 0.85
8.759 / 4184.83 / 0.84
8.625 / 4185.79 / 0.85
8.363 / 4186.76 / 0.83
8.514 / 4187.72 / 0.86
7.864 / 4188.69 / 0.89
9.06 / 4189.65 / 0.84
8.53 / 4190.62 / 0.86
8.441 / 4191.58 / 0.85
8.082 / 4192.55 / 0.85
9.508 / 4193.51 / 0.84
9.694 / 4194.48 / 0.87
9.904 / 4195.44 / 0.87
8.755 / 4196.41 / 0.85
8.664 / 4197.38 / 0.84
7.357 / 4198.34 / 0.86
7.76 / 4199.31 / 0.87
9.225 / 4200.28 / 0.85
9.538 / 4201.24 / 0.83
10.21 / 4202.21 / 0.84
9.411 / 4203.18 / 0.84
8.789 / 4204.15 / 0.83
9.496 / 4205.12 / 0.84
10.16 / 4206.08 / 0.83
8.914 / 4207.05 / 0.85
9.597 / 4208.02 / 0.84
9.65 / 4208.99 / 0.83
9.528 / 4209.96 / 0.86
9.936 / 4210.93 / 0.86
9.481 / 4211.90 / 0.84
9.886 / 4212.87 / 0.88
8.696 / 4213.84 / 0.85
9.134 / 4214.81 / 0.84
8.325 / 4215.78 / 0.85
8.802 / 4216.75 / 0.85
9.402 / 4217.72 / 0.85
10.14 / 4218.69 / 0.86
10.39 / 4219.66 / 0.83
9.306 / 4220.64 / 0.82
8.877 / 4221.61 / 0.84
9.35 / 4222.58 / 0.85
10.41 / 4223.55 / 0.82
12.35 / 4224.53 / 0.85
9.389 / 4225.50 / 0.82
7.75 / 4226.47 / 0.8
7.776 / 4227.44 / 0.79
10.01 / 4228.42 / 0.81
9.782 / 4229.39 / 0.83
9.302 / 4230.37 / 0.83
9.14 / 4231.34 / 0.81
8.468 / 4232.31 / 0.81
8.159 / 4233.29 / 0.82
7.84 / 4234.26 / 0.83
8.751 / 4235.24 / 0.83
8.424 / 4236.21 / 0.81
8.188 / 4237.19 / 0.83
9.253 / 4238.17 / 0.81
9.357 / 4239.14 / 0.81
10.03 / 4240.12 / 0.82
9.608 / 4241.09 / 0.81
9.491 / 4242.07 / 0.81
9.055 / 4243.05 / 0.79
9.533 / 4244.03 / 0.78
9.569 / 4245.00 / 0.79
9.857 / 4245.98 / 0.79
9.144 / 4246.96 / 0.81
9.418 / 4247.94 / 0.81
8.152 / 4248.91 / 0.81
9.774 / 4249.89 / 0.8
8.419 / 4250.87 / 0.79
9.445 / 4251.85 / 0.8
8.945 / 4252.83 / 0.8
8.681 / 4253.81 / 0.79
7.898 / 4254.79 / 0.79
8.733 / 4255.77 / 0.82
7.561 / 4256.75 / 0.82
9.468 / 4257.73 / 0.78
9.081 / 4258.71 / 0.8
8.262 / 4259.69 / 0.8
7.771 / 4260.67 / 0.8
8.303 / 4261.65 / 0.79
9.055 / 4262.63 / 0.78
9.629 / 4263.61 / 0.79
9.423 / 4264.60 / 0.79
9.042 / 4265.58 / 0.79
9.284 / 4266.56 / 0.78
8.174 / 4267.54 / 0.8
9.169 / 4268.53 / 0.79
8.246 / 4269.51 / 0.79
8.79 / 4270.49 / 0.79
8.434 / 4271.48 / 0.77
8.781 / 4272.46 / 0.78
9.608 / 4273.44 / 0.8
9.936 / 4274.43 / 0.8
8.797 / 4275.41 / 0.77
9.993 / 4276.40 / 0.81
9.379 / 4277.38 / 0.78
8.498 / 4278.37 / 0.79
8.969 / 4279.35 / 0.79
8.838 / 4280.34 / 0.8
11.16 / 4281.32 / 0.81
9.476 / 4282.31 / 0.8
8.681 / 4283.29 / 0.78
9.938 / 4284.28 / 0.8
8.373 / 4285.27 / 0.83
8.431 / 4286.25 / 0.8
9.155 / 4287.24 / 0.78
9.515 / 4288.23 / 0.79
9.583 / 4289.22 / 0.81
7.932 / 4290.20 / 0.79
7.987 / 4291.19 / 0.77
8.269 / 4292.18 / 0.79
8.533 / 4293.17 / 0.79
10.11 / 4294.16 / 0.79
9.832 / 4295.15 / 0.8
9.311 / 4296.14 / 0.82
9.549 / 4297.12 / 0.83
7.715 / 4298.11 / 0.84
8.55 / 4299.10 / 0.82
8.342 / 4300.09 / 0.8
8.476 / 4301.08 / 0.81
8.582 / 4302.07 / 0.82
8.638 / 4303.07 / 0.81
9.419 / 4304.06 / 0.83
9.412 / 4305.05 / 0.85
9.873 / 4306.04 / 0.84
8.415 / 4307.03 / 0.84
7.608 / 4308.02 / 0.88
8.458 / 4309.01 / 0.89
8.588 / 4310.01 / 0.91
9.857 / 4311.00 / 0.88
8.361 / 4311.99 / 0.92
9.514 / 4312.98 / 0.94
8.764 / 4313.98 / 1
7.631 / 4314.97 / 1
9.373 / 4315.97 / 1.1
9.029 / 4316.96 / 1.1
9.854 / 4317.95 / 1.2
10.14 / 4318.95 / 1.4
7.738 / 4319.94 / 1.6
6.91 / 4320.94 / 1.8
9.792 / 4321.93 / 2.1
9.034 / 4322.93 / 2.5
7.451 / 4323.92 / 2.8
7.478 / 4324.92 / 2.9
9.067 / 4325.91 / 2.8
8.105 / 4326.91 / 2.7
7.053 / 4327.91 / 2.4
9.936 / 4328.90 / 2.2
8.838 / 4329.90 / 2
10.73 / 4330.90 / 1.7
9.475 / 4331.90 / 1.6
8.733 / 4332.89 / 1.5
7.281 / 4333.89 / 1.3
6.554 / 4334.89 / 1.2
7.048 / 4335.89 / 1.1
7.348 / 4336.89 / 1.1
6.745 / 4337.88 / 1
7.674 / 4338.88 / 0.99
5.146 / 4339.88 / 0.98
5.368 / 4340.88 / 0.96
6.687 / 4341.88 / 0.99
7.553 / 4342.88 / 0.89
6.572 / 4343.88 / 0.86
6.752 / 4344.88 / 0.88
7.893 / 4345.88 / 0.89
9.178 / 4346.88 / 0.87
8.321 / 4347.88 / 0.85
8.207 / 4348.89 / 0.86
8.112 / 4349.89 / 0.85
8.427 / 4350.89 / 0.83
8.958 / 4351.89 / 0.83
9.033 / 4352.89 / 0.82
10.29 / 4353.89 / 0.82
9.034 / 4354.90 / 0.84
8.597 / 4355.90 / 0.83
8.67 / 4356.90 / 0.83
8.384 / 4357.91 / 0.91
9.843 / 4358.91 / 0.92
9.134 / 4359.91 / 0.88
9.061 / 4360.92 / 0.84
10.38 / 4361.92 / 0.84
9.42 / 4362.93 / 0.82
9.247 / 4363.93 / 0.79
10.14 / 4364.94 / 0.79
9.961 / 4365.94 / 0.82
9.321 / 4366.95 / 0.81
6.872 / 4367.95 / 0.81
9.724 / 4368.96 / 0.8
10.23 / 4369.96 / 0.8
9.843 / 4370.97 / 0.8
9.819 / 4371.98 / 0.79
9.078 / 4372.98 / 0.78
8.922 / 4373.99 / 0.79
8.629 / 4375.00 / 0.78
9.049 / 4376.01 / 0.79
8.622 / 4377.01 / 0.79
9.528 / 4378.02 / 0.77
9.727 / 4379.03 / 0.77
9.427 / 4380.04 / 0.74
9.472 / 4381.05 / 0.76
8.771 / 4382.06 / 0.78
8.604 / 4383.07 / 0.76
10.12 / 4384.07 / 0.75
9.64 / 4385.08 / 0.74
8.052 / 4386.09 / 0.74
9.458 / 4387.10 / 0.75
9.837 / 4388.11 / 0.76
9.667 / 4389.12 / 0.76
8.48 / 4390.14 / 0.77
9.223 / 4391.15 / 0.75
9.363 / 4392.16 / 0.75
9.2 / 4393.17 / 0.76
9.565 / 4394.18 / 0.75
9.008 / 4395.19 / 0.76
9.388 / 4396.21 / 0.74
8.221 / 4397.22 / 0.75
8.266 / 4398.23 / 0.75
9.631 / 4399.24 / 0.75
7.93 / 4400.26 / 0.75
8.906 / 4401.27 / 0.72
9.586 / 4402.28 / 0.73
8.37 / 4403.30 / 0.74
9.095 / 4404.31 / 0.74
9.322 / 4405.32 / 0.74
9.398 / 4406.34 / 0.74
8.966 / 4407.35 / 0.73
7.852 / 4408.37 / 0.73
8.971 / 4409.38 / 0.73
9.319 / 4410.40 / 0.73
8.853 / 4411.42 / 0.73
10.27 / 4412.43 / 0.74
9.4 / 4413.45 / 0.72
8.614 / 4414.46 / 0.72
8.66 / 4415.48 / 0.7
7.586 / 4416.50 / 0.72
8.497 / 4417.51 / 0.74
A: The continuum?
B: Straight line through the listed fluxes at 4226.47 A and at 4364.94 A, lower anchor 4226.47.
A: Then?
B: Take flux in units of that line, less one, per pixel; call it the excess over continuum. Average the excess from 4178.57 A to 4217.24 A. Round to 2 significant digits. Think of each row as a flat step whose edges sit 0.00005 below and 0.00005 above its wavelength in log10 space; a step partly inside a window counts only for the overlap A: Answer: 0.25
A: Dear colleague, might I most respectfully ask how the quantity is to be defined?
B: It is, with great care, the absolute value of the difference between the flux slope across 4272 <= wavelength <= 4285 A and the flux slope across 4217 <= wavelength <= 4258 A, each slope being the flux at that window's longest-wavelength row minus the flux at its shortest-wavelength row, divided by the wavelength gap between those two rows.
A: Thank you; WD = 0.096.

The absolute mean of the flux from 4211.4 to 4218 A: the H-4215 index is 9.10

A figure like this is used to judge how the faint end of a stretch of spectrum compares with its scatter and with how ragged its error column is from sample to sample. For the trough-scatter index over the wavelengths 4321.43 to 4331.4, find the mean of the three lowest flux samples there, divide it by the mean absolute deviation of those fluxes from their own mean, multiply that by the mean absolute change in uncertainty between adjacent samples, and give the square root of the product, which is 1.29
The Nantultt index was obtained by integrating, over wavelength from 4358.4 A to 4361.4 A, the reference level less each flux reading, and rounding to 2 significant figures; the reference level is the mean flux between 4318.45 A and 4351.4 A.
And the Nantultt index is -4.3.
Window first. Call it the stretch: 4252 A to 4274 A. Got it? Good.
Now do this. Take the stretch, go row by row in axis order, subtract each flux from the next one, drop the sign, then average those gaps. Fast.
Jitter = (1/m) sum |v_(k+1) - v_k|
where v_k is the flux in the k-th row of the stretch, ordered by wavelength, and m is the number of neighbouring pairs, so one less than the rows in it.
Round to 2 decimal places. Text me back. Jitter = 0.69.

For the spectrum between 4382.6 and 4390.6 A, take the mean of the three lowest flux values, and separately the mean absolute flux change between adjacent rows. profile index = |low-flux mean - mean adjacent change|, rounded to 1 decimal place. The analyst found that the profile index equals 7.4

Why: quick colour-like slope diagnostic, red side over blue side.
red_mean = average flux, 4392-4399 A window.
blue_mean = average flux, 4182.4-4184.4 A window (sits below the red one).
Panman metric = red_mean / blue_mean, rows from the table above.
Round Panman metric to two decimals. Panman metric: 0.95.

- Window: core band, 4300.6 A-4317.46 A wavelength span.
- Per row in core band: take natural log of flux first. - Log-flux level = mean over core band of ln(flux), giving 2.17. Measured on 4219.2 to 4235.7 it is 2.22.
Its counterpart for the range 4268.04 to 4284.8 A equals 2.22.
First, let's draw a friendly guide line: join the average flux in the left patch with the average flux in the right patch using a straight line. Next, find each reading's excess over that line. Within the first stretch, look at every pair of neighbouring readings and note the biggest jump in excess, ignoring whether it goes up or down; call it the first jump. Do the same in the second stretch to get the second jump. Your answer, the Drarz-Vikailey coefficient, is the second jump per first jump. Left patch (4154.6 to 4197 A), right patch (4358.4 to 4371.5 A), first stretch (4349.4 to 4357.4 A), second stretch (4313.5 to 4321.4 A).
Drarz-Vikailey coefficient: 1.9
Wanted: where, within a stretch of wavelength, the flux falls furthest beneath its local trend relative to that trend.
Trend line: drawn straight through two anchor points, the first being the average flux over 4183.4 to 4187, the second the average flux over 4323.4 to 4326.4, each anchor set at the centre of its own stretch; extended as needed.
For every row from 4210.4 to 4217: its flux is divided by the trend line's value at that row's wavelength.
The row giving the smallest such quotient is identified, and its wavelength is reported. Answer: 4215.78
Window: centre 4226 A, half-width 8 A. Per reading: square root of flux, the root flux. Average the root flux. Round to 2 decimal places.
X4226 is 3.06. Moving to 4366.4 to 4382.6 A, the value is 3.03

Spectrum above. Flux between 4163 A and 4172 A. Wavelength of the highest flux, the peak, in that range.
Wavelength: 4163.69 A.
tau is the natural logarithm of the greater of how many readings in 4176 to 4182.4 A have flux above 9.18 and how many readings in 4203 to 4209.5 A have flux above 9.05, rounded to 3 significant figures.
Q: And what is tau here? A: 1.61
